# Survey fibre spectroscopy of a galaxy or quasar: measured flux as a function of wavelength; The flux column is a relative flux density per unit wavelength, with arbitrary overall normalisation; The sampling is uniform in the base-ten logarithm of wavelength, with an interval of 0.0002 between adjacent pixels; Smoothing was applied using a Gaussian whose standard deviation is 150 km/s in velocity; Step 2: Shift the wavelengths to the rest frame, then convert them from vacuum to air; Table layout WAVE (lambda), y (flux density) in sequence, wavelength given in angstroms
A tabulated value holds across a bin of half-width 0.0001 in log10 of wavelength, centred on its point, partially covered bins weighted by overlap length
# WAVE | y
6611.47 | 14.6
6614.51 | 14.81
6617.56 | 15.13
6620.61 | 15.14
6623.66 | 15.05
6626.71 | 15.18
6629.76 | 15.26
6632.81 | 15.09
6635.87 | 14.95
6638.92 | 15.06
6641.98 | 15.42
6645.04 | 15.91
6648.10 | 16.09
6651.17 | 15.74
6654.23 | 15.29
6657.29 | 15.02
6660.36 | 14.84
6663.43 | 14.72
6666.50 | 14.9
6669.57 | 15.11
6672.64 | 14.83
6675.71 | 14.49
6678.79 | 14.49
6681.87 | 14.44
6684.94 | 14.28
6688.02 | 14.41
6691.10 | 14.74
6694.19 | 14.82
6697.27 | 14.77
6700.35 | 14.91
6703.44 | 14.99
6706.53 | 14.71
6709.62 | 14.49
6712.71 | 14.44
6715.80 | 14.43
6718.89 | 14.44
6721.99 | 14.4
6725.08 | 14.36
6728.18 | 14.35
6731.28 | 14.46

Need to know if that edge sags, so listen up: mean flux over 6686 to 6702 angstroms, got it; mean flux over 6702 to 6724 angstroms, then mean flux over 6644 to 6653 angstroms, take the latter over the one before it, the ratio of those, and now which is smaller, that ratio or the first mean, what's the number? 1.09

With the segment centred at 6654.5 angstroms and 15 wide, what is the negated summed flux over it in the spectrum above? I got -77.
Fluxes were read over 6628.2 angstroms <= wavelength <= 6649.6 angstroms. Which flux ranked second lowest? 15.06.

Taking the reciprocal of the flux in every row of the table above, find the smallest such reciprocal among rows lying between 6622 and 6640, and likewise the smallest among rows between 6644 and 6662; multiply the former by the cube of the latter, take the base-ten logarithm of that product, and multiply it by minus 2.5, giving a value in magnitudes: 12.0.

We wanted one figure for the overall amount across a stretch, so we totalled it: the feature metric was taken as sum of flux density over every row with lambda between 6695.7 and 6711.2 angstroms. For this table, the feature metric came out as 74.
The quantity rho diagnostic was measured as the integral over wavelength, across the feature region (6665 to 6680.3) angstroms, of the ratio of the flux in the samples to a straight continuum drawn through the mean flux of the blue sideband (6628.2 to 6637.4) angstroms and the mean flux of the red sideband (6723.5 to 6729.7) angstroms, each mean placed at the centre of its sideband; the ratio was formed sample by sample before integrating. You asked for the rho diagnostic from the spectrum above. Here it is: 15.3 angstroms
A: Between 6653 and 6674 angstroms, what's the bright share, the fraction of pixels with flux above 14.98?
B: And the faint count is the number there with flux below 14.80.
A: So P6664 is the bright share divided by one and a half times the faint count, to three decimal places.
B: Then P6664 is 0.286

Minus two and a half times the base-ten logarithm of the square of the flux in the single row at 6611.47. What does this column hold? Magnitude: -5.82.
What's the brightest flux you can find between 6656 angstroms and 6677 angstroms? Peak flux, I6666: 15.11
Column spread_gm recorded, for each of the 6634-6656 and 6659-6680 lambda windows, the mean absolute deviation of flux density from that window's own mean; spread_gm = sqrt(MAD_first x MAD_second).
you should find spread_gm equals 0.25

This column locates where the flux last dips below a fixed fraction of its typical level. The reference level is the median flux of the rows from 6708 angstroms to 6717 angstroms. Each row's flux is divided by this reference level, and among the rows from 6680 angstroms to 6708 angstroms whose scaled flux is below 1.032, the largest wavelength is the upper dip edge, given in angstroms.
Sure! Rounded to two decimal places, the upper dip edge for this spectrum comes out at 6706.53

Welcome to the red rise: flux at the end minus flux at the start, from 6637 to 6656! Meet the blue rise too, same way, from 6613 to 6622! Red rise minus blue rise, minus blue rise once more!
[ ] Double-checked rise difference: -0.43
